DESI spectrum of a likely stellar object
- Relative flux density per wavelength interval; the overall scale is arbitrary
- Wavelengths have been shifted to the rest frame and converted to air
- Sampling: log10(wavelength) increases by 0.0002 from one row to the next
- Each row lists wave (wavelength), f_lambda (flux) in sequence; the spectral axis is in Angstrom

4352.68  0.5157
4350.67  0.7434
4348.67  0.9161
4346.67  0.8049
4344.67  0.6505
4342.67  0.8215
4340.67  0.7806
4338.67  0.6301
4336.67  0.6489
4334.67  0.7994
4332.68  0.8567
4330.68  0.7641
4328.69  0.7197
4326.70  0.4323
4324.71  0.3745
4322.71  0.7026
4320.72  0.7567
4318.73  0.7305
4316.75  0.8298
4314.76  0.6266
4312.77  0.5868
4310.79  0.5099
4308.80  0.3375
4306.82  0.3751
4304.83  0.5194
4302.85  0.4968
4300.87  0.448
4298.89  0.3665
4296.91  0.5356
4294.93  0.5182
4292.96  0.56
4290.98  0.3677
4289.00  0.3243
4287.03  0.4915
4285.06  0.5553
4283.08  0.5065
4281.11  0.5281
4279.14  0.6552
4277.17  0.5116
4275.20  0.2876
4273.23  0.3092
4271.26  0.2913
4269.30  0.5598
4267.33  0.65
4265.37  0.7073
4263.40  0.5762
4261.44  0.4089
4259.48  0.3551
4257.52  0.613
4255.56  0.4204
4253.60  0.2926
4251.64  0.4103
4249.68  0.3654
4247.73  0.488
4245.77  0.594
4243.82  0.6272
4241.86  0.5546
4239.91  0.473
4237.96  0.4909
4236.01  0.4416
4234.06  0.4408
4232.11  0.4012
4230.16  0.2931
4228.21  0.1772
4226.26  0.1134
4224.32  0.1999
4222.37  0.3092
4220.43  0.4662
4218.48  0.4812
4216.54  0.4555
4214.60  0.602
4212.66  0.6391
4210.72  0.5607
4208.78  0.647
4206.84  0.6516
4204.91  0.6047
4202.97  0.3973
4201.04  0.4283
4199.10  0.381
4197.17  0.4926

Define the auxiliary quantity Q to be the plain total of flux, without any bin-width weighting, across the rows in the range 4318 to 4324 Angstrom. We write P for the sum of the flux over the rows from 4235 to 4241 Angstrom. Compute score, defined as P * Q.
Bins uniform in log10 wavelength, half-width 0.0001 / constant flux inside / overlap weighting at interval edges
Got 3.1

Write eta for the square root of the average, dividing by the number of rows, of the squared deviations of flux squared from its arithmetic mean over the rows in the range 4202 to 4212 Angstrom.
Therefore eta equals 0.098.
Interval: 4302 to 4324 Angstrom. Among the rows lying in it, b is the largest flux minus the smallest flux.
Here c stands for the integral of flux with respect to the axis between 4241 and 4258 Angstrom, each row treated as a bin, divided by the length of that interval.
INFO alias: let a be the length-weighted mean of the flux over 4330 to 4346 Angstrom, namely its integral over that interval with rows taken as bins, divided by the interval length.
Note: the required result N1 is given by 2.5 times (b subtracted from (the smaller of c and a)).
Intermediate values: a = 0.74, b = 0.49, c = 0.481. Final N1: -0.03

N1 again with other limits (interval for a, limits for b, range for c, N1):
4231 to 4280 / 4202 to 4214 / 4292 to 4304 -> 0.55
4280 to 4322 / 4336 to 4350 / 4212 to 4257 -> 0.34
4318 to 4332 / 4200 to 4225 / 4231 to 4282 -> 0.07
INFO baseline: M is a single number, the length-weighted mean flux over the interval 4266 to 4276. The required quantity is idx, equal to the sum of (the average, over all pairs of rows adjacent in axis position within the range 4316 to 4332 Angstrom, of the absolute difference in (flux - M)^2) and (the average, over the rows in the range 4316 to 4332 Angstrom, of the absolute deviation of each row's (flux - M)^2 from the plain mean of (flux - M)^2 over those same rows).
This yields 0.08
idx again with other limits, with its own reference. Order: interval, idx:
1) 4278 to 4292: 0.02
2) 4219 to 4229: 0.07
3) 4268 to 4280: 0.02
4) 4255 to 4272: 0.04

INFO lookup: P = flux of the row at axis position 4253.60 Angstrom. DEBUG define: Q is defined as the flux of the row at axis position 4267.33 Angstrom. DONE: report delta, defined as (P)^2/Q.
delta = 0.1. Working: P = 0.2926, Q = 0.65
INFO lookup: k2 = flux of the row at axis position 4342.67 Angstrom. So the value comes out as 0.8215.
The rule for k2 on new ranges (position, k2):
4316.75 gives 0.8298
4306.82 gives 0.3751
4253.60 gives 0.2926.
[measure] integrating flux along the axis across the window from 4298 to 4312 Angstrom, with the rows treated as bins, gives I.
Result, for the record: 6.1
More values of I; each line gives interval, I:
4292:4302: 4.9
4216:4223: 3.0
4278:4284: 3.4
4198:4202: 1.6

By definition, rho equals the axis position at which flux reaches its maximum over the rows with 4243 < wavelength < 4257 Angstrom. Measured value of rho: 4243.82 Angstrom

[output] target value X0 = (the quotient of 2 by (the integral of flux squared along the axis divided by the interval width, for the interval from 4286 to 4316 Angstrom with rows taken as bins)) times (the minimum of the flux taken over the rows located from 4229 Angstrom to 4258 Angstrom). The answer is 2.5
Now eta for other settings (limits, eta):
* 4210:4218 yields 0.075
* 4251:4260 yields 0.100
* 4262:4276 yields 0.161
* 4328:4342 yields 0.112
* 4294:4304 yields 0.055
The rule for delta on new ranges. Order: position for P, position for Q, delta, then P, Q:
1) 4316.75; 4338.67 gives 1.1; 0.8298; 0.6301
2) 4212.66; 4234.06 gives 0.9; 0.6391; 0.4408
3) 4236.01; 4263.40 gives 0.3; 0.4416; 0.5762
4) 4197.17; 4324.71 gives 0.6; 0.4926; 0.3745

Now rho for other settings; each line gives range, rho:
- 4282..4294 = 4292.96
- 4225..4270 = 4265.37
